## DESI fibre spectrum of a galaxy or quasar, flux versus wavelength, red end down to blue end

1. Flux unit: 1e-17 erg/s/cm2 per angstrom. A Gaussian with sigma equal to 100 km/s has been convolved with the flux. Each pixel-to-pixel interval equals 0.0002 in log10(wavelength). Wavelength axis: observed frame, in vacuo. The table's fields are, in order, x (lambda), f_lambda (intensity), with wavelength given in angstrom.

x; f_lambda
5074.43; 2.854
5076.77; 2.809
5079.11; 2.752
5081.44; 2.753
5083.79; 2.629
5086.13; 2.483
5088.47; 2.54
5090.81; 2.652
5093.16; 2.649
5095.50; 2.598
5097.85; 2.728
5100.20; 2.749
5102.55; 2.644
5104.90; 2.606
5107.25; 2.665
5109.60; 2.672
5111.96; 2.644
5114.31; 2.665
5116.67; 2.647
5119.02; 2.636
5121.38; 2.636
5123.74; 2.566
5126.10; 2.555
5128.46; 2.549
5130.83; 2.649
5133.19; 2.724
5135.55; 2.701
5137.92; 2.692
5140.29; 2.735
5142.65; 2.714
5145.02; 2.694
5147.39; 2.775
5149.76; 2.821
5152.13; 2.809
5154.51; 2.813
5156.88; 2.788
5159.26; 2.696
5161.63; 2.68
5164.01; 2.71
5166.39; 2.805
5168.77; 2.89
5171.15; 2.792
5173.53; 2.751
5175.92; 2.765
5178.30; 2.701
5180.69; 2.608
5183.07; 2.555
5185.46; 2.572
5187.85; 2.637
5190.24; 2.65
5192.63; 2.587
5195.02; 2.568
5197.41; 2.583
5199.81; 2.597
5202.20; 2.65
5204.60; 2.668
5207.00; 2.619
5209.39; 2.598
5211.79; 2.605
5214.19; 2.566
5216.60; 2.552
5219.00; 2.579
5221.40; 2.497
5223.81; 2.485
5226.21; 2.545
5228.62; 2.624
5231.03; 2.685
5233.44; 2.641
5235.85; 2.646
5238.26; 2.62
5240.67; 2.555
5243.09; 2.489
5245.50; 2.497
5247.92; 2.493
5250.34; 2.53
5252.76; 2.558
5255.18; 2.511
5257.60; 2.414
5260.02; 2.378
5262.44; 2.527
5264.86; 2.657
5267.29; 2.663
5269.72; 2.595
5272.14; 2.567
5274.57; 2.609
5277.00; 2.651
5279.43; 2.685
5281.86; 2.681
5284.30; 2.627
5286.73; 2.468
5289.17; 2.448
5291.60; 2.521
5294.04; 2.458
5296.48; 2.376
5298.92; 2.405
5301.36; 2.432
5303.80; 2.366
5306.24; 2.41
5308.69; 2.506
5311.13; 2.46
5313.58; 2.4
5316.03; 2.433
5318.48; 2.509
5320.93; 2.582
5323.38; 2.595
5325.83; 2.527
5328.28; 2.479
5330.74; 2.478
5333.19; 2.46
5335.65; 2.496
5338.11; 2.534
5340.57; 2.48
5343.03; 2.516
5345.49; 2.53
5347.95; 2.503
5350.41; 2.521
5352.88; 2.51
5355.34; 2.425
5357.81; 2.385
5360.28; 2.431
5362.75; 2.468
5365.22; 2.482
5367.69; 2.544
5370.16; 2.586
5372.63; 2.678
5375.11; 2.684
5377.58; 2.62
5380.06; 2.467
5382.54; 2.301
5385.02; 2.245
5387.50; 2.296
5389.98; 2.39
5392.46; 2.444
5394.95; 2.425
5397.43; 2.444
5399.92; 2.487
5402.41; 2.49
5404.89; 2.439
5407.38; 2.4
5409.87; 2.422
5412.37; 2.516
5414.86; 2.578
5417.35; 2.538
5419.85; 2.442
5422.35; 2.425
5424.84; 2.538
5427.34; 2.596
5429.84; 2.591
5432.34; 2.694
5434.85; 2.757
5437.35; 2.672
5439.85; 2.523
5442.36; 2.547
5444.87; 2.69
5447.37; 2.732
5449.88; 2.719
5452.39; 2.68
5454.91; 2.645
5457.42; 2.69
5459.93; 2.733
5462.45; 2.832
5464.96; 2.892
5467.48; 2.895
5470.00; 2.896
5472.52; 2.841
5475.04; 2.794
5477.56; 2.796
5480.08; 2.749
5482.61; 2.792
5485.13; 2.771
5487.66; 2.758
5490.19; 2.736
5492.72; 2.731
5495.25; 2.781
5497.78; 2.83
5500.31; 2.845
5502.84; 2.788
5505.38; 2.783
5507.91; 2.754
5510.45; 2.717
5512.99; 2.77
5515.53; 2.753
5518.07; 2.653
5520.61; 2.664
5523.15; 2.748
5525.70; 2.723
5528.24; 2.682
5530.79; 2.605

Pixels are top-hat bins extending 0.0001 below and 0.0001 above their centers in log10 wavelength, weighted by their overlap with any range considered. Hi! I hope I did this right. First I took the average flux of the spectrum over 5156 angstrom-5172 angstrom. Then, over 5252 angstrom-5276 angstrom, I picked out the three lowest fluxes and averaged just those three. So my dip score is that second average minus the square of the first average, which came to -5.2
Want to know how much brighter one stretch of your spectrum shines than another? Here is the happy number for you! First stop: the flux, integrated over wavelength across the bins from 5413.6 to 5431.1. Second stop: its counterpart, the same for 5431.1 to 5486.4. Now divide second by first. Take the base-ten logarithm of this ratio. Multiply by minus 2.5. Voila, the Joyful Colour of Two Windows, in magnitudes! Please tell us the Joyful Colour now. -1.3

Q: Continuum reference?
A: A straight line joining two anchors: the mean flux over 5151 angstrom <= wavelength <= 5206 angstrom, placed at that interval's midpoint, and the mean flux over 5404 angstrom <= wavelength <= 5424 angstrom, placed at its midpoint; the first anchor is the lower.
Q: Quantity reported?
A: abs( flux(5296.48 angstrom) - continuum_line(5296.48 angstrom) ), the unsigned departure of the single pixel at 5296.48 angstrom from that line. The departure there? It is 0.20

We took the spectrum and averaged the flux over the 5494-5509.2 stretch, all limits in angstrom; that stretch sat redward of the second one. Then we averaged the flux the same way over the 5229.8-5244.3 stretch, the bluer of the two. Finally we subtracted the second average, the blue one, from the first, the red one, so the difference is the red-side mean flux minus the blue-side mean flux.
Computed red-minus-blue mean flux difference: 0.19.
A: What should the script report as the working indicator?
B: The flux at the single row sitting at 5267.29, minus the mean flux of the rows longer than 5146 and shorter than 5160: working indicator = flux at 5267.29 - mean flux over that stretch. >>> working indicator -0.12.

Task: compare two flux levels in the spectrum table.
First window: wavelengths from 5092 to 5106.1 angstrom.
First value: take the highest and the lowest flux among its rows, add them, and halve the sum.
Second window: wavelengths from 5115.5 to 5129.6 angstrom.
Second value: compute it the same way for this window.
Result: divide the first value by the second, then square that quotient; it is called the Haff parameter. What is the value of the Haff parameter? 1.06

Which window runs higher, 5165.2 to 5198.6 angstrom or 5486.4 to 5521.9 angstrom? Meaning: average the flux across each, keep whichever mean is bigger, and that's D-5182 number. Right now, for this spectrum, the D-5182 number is 2.75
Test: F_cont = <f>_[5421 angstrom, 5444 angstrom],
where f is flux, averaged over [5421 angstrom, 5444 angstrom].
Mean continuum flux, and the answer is 2.59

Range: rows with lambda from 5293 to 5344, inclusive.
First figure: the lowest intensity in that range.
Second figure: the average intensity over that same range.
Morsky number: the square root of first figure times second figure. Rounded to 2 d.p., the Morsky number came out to 2.42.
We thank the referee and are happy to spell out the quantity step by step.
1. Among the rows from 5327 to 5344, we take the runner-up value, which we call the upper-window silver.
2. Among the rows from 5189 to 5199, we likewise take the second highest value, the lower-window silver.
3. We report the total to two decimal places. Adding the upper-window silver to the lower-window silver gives 5.10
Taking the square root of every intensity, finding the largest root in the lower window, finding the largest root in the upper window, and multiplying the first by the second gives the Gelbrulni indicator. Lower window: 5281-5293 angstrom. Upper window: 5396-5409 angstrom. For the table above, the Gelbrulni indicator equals 2.58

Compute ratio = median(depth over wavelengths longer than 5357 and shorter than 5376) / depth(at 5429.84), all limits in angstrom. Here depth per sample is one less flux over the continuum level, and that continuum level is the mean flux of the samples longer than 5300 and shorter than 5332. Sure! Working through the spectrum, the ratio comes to 0.33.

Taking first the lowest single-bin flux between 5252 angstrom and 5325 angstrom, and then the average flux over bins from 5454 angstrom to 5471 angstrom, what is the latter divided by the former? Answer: 1.18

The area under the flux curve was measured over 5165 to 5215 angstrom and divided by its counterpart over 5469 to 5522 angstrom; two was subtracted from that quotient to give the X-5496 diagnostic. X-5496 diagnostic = -1.10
